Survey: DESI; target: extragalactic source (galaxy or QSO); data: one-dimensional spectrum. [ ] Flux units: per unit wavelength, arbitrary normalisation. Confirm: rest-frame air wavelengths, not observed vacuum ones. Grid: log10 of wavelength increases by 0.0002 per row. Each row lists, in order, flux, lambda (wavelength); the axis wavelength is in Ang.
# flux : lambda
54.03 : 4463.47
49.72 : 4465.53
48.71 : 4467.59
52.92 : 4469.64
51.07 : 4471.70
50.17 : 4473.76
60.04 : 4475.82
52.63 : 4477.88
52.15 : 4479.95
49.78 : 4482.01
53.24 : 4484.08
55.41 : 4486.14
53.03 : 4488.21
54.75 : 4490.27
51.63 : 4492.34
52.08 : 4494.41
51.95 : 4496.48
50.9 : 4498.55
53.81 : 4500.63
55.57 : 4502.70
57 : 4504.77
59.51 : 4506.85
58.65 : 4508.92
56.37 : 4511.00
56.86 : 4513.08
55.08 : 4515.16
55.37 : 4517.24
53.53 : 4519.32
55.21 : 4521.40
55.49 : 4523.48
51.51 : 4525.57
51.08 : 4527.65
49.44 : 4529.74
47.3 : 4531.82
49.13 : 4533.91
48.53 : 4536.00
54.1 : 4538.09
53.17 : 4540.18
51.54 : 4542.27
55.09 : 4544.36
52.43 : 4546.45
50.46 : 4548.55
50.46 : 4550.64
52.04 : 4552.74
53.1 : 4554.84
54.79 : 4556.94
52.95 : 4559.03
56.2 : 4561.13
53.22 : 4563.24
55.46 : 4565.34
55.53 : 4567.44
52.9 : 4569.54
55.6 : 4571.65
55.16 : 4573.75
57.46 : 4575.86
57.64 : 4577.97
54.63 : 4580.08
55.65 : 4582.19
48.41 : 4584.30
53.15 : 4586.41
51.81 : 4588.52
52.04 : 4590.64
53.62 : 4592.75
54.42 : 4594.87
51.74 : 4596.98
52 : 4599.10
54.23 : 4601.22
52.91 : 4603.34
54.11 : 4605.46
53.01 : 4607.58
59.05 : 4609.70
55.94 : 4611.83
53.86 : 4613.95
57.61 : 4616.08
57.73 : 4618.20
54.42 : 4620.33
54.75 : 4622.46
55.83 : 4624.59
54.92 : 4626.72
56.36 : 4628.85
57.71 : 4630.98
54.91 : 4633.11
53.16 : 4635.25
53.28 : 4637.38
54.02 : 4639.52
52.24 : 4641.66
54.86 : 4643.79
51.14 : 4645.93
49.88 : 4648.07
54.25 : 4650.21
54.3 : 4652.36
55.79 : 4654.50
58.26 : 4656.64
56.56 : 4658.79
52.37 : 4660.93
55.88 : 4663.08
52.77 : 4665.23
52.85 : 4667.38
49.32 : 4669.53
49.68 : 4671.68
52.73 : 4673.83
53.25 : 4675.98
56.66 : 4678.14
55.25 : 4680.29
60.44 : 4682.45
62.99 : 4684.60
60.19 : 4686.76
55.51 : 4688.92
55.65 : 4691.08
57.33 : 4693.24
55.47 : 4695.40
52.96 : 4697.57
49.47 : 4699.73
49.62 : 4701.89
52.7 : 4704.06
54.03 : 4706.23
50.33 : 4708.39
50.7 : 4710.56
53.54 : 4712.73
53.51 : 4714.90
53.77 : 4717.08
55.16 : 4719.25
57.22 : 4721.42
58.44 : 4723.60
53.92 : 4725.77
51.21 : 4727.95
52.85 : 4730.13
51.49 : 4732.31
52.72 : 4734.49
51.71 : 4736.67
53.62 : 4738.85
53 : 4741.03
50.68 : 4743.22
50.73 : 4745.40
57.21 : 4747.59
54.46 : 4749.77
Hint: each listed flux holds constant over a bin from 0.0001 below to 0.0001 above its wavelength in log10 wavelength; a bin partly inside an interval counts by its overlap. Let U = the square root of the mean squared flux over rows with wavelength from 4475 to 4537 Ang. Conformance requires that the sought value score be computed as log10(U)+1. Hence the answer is 2.73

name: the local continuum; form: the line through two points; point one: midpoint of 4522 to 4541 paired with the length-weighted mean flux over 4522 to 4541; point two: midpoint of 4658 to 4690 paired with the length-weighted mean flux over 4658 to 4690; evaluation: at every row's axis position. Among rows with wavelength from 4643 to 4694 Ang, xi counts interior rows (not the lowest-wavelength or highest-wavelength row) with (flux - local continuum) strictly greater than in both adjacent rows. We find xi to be 6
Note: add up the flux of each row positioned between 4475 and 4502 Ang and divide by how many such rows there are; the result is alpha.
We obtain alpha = 53.2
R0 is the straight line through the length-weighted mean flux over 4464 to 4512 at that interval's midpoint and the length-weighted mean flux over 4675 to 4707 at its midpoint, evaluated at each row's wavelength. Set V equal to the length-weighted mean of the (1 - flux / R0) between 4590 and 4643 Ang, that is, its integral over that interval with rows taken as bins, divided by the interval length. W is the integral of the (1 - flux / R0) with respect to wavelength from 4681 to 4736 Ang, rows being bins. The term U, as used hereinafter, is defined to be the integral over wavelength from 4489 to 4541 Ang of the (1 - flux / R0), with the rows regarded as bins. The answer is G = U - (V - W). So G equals 1.4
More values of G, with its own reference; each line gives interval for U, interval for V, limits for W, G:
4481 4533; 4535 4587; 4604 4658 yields 0.0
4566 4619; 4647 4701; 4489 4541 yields 0.4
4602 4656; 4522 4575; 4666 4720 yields 1.5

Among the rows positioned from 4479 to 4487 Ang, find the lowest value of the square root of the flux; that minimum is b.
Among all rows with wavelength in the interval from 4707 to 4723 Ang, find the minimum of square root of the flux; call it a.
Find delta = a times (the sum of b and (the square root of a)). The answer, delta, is 69.0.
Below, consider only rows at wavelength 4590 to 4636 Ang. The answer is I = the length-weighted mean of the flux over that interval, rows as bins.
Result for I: 54.8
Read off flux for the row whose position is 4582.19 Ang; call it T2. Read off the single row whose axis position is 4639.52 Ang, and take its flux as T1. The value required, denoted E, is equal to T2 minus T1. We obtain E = 1.6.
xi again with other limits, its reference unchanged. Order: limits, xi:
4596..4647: 8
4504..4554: 7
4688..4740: 6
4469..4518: 6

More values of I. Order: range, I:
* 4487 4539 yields 53.5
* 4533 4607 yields 53.3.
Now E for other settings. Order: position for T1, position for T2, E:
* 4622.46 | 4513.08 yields 2.1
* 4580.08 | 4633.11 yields 0.3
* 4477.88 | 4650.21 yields 1.6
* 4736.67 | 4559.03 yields 1.2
